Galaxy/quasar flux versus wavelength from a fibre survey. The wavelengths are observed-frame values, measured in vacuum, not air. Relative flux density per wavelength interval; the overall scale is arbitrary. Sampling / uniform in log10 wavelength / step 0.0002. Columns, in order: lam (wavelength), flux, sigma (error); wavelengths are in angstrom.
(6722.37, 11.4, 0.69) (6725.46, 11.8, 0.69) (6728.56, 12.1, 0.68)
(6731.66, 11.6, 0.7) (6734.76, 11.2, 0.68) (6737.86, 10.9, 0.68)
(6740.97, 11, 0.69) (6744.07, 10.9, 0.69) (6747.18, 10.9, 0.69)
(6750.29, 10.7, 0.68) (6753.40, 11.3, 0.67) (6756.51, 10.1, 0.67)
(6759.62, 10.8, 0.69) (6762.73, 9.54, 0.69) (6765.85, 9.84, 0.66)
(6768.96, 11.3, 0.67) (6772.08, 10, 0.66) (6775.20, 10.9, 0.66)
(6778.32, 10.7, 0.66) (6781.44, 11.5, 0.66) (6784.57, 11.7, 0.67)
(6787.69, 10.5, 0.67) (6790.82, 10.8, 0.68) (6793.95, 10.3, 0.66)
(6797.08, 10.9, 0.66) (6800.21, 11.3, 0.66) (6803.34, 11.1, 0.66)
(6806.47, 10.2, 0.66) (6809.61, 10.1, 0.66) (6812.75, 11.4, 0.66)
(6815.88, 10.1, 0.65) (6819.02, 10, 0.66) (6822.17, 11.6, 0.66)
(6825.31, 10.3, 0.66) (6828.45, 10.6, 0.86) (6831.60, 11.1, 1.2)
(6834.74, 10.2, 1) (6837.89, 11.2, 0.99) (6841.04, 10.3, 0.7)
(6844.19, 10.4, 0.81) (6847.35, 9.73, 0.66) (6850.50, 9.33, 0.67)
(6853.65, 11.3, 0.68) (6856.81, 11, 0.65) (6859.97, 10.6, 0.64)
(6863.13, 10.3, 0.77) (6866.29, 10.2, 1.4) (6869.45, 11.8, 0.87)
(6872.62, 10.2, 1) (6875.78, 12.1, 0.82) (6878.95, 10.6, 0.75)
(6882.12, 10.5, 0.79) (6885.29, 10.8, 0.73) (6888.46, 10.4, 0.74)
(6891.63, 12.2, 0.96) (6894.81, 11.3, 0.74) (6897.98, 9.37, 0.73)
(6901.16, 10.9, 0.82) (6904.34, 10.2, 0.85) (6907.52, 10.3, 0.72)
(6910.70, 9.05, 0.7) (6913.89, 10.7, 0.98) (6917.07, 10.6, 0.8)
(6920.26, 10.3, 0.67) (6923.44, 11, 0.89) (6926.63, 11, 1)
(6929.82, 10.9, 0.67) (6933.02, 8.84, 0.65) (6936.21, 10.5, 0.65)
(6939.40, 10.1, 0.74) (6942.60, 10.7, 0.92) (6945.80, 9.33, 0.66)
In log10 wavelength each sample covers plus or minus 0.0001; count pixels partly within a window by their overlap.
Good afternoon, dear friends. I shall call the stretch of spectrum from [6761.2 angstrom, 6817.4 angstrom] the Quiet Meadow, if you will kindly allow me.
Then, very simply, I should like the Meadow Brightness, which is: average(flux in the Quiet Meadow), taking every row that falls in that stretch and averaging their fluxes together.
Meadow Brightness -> 10.7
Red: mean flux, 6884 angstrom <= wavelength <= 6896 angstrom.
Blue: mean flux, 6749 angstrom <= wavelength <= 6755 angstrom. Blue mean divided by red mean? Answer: 0.98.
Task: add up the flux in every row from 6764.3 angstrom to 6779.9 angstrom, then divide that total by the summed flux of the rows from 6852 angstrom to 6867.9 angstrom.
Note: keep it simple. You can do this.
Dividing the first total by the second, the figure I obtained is 0.99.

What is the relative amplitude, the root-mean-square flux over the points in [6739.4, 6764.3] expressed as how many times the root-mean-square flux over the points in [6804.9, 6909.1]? 1.00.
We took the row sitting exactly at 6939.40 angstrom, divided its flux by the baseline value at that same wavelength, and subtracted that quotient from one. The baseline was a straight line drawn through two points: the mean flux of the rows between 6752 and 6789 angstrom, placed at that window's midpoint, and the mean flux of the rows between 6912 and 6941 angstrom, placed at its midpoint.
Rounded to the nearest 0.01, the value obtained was 0.03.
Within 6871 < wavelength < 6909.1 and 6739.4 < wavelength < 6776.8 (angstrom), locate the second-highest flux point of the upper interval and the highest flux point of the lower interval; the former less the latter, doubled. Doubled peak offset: 1.6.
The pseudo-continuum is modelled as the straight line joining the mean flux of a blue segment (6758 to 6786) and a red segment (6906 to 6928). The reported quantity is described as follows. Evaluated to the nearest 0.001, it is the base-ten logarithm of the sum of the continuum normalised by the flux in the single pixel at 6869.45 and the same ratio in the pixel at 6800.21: 0.263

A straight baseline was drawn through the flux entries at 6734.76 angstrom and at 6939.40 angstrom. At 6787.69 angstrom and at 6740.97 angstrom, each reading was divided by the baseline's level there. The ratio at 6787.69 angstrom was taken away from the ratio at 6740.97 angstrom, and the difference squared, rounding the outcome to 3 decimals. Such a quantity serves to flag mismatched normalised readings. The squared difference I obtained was 0.001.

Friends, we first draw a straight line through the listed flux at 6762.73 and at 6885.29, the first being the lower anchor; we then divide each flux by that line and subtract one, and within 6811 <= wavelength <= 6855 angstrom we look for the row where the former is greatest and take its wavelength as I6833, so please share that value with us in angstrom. 6822.17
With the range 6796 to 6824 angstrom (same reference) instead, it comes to 6822.17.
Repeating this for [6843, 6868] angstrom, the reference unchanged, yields 6853.65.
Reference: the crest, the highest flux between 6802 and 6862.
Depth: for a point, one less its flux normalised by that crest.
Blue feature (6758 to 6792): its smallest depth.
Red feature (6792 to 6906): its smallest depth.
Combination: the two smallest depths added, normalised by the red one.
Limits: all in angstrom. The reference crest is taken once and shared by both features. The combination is 1.2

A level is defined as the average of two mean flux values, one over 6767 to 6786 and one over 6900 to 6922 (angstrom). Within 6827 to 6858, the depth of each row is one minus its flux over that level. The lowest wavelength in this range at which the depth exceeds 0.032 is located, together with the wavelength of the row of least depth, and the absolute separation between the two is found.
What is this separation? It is 18.9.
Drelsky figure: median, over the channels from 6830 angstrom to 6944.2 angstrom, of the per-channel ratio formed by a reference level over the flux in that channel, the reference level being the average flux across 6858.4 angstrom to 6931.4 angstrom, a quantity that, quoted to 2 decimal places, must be 1.01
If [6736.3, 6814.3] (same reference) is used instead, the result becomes 0.98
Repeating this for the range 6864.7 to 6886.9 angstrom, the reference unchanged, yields 1.01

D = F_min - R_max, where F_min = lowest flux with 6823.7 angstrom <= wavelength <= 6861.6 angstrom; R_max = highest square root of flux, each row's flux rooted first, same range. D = 6.0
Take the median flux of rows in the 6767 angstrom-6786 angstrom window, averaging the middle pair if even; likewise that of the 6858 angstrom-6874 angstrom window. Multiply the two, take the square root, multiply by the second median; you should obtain 110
